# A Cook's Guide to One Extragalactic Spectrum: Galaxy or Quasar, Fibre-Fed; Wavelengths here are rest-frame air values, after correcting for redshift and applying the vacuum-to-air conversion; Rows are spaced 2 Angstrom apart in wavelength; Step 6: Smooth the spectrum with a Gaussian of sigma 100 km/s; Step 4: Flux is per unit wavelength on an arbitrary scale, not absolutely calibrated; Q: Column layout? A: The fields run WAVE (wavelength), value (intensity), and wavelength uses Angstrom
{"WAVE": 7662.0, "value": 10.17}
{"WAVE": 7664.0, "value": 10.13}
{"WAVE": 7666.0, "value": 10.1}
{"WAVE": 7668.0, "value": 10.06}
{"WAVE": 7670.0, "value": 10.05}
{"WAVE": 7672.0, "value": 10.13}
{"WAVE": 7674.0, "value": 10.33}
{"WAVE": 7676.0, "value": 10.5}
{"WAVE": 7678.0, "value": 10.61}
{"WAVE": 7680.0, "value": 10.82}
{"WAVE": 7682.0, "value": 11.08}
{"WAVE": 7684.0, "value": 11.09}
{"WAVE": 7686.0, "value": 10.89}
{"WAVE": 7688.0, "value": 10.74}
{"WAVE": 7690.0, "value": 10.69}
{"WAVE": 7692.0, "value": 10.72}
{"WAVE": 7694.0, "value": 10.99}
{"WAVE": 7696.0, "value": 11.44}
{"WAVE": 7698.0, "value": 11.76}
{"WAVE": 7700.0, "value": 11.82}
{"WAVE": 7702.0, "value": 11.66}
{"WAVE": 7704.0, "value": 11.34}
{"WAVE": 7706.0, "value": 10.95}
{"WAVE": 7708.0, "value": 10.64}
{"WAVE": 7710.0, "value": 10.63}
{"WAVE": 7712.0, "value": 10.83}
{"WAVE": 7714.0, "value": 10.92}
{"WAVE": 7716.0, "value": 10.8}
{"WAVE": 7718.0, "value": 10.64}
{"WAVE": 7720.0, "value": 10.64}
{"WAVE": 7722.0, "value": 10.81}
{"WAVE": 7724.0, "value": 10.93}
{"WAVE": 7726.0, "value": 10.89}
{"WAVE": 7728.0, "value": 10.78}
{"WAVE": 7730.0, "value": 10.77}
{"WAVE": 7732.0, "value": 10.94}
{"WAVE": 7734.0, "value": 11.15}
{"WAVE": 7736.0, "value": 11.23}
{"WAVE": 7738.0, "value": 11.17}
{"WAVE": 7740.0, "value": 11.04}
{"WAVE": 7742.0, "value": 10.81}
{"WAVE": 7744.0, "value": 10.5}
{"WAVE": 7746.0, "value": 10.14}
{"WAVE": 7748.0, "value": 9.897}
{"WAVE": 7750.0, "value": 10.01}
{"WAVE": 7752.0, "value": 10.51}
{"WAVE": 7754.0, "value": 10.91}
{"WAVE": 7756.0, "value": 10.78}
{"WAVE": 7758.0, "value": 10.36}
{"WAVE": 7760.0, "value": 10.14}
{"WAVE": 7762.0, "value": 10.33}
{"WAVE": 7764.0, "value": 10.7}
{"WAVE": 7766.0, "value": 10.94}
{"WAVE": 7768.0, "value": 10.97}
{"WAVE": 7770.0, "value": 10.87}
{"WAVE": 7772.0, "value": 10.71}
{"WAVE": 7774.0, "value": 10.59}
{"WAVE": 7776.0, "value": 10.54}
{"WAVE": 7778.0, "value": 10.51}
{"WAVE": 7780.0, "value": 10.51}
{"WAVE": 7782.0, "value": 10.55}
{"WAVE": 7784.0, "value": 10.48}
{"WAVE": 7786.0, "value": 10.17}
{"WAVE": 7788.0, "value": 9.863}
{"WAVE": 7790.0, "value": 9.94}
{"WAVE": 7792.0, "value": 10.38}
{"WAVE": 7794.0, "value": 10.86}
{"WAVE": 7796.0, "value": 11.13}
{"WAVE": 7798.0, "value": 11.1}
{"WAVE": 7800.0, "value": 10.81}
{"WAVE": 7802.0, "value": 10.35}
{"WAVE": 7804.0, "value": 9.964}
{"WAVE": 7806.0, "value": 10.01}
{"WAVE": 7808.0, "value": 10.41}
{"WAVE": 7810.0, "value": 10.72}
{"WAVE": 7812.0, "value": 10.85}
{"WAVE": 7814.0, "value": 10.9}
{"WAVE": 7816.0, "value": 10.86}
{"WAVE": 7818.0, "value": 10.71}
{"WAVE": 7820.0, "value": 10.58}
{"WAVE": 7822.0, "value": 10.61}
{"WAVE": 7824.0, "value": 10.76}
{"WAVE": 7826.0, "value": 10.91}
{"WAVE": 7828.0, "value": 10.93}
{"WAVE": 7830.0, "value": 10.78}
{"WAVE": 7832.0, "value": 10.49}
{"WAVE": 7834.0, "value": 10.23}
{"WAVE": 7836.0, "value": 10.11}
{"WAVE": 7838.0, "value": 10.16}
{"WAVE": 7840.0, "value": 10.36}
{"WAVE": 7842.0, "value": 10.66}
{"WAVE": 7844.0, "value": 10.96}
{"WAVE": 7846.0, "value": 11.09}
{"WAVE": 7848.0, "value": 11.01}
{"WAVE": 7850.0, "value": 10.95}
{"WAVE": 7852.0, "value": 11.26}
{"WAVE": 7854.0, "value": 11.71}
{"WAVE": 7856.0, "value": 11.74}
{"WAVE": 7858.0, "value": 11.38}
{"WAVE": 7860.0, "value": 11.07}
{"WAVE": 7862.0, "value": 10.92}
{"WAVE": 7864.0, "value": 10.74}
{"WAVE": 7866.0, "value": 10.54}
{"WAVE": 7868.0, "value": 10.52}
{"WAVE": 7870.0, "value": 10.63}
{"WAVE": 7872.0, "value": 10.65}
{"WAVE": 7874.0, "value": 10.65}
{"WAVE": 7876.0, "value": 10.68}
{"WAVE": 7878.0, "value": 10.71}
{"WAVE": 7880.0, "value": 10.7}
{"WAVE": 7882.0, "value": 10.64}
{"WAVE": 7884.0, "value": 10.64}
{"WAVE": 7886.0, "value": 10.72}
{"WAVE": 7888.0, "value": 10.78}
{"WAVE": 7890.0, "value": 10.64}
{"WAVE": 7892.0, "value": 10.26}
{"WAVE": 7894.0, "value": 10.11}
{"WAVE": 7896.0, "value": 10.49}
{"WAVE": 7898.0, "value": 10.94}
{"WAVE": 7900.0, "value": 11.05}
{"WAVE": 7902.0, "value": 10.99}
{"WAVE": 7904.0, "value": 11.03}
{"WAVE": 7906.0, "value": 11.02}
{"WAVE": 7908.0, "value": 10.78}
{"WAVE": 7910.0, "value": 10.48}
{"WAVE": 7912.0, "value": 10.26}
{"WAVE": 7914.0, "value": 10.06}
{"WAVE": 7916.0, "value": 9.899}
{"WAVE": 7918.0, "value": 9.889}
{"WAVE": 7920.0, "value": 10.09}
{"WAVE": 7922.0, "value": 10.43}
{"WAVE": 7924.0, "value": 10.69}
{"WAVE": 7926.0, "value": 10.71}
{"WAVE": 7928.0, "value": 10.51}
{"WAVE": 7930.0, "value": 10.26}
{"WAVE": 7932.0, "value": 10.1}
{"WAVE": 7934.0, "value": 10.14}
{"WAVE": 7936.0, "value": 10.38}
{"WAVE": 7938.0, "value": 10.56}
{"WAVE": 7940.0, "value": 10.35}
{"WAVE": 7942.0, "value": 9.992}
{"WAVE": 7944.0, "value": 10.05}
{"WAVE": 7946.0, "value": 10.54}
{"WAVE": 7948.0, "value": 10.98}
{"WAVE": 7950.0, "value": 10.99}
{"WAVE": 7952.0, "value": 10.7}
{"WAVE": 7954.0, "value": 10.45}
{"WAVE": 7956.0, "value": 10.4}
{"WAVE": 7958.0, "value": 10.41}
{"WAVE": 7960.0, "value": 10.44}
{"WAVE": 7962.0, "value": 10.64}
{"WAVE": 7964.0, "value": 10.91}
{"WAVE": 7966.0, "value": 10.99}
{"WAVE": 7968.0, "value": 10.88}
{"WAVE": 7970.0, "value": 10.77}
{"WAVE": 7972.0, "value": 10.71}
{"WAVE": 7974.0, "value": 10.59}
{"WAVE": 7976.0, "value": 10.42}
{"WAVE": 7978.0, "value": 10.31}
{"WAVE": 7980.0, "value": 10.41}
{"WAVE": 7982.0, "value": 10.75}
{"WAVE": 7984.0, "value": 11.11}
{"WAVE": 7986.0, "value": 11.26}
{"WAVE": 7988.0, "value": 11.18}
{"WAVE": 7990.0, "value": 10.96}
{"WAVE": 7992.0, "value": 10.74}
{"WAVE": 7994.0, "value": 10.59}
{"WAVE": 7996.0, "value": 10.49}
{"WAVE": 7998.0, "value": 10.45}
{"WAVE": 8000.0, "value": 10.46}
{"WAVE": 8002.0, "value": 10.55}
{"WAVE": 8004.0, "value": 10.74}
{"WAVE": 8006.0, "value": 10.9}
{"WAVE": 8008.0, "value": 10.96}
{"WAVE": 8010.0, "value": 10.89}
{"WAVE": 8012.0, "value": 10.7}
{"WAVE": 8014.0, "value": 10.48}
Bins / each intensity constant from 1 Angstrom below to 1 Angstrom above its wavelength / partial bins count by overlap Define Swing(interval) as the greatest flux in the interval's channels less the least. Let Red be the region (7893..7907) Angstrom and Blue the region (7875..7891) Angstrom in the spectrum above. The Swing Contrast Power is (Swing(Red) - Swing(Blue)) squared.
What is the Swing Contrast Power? 0.64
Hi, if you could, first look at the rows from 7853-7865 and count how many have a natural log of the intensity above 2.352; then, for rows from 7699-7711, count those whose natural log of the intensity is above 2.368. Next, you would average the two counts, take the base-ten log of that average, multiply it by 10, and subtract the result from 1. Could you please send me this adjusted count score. -6.0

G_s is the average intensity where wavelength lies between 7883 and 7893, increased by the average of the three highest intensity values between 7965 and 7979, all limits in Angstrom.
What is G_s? 21.5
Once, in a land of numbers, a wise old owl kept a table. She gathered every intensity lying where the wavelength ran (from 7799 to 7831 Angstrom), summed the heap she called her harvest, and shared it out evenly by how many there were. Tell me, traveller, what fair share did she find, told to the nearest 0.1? 10.6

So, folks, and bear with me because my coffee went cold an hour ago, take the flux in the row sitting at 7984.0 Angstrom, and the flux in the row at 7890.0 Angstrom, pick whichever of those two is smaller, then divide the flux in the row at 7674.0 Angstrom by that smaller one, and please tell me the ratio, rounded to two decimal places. 0.97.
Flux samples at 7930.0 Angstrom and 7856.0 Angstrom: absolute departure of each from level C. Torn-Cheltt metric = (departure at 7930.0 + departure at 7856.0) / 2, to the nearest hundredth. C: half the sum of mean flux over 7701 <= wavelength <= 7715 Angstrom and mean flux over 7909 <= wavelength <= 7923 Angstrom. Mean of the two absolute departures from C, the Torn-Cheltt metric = 0.74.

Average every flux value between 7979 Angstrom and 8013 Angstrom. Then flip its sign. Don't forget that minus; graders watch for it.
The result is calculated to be -10.8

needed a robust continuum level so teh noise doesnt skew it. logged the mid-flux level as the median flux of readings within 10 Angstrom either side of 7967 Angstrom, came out 10.7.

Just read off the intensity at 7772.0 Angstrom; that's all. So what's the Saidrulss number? 10.71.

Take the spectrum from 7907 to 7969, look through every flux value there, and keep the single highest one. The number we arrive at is 10.99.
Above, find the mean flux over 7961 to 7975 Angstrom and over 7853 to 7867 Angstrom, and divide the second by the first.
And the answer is 1.03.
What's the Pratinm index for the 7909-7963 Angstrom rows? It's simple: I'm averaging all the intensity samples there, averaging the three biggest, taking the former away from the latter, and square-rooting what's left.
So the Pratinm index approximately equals 0.713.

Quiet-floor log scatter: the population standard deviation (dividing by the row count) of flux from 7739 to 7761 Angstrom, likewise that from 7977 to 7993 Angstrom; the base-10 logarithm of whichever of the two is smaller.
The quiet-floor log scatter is -0.48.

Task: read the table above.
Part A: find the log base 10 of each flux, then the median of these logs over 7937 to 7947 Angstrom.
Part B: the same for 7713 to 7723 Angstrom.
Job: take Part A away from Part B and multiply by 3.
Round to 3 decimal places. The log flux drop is 0.055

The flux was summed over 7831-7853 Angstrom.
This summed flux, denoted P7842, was 117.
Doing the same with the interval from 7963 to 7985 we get 118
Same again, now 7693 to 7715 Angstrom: 123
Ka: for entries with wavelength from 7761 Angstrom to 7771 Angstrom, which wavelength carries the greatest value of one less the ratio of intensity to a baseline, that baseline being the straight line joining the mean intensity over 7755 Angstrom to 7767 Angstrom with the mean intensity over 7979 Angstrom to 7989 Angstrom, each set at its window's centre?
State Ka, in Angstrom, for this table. 7762.0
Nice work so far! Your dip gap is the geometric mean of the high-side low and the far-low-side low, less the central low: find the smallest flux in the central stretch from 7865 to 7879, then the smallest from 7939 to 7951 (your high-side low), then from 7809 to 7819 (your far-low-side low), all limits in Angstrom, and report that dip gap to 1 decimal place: -0.2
